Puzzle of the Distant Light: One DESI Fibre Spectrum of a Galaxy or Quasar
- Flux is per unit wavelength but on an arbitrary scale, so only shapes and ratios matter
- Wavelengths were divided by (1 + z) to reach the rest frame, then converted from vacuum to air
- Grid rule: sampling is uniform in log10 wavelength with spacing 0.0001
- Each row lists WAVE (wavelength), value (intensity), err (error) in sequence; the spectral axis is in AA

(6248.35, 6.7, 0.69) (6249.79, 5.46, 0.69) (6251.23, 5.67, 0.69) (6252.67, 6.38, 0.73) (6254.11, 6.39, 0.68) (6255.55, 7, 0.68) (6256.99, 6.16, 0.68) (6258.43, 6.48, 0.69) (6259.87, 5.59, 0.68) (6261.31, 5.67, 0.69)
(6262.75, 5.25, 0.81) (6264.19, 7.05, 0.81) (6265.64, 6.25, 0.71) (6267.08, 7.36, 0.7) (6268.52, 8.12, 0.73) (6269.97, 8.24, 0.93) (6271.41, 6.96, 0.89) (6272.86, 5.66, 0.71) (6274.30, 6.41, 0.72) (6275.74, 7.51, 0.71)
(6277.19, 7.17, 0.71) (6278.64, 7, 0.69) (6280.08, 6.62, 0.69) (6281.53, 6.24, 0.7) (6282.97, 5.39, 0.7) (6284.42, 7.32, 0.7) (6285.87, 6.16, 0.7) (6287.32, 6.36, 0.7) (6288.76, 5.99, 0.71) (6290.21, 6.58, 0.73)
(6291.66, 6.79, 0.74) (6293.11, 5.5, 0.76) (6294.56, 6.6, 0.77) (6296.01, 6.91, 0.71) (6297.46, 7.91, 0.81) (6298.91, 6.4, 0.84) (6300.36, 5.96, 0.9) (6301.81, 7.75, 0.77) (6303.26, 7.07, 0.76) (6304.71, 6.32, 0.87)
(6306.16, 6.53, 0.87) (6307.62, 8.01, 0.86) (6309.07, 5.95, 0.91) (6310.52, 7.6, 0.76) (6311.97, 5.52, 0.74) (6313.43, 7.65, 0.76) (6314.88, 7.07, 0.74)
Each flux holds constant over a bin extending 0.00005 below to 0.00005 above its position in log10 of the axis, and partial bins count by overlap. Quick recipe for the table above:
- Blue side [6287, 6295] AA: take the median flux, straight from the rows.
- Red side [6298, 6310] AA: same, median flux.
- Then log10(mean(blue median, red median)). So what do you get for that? 0.81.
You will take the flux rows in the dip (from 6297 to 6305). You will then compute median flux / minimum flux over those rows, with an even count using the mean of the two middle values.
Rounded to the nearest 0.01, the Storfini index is 1.13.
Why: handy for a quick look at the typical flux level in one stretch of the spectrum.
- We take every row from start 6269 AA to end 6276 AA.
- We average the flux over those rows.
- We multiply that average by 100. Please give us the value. 696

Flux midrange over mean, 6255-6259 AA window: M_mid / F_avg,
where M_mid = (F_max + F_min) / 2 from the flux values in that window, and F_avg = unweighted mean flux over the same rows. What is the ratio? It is 1.01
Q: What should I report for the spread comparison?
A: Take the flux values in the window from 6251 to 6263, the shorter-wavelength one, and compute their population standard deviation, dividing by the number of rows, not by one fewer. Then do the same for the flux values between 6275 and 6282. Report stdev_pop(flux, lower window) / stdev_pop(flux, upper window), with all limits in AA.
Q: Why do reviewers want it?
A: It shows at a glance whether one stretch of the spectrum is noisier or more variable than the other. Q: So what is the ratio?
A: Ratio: 1.19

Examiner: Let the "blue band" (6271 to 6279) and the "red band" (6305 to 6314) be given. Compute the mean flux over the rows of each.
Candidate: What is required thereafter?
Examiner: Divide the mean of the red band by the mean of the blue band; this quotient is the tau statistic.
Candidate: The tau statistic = 1.01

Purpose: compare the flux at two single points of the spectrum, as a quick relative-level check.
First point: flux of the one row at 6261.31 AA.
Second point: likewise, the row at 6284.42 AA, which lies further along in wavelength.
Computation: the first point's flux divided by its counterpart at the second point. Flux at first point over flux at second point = 0.77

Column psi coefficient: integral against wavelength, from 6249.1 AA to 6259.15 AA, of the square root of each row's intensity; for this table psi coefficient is 25.1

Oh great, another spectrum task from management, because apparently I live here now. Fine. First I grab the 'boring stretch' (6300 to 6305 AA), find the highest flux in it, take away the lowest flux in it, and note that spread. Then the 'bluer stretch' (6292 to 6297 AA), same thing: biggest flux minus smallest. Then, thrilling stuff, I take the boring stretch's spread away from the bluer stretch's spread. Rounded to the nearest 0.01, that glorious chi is -0.38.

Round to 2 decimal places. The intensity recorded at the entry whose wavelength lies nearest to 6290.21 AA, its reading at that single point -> 6.58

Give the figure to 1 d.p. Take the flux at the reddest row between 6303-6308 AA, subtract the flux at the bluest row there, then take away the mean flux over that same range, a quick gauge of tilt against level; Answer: -6.0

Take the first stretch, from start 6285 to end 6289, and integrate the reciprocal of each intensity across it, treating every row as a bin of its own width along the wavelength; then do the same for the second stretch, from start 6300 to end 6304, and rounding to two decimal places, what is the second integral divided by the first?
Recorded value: 0.90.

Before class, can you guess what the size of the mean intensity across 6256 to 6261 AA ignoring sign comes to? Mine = 6.1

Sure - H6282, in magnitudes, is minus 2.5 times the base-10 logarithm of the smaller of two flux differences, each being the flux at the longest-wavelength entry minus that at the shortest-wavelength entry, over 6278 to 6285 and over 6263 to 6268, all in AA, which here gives 1.3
